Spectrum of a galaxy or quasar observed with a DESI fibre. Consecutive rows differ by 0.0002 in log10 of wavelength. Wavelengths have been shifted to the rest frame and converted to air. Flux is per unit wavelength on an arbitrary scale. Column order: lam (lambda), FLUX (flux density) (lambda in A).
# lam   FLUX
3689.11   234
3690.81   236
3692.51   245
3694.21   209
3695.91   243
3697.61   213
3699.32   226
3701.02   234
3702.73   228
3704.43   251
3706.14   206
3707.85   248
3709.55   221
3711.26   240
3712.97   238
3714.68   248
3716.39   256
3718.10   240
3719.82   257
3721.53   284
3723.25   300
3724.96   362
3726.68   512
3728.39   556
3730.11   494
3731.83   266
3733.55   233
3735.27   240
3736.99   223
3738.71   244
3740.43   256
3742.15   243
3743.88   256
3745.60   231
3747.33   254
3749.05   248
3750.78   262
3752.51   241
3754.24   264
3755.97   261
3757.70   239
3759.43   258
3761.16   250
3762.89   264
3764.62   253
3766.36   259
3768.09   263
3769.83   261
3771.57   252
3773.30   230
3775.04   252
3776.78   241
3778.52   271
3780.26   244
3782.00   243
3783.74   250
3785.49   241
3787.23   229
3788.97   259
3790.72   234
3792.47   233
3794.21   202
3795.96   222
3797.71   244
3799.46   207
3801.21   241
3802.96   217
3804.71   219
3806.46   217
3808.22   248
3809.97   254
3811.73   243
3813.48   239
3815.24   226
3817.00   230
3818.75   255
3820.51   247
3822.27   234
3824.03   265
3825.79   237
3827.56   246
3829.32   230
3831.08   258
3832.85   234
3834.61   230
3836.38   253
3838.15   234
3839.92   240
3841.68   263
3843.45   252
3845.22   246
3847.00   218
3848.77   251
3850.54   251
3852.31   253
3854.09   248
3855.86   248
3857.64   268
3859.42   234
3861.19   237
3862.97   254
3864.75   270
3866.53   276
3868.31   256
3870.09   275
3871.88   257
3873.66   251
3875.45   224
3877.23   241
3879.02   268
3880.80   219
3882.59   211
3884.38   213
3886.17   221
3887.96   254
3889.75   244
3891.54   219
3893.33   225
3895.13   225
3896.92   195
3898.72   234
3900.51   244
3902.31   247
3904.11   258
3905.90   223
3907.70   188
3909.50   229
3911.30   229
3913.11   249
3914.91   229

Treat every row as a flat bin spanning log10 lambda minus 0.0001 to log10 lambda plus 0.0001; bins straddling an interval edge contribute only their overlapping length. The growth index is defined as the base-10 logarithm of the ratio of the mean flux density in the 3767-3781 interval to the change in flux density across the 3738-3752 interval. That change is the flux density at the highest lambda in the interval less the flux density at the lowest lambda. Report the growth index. 1.1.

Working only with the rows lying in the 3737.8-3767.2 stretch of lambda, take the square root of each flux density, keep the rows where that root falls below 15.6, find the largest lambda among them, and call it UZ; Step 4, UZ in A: 3757.70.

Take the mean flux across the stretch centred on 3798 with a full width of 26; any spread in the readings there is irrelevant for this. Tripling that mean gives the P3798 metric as 693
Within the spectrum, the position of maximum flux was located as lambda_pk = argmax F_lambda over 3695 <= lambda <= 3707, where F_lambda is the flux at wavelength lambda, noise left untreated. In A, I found 3704.43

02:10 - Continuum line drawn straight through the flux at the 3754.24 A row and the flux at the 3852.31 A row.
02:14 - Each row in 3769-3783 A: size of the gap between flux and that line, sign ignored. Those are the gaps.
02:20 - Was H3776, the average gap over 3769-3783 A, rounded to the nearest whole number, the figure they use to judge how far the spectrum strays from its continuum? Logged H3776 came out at 15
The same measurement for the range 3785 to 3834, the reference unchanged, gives 23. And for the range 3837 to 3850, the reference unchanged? 13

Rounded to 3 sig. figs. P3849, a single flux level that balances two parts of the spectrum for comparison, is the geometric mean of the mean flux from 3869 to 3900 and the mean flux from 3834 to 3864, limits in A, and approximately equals 240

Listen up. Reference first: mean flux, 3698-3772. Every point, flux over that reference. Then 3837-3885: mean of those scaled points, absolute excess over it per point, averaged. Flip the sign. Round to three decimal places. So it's -0.054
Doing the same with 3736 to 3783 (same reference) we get -0.035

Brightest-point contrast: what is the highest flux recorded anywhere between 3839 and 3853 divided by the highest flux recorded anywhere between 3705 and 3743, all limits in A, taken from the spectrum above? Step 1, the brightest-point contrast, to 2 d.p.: 0.47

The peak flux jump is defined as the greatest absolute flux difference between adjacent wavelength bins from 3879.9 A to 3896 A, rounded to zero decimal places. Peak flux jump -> 33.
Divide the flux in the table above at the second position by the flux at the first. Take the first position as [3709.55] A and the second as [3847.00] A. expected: 0.99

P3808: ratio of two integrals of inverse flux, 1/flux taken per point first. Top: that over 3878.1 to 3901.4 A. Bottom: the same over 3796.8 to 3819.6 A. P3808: 1.05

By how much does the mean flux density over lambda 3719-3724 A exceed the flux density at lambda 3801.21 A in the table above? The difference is 39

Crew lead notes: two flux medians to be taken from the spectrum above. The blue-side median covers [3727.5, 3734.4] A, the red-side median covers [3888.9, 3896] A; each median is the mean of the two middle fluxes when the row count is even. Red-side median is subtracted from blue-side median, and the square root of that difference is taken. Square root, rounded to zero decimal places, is 12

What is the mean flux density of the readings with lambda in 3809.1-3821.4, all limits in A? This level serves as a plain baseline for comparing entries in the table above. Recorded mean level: 242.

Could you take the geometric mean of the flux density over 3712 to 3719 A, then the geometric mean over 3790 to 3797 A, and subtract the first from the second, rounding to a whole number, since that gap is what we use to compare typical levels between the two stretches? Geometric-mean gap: -23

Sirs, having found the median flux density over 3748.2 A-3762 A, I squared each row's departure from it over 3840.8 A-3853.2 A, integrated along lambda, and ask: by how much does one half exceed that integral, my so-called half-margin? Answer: -2593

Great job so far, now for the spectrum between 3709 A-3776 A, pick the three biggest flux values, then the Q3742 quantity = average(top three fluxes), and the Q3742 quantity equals 521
